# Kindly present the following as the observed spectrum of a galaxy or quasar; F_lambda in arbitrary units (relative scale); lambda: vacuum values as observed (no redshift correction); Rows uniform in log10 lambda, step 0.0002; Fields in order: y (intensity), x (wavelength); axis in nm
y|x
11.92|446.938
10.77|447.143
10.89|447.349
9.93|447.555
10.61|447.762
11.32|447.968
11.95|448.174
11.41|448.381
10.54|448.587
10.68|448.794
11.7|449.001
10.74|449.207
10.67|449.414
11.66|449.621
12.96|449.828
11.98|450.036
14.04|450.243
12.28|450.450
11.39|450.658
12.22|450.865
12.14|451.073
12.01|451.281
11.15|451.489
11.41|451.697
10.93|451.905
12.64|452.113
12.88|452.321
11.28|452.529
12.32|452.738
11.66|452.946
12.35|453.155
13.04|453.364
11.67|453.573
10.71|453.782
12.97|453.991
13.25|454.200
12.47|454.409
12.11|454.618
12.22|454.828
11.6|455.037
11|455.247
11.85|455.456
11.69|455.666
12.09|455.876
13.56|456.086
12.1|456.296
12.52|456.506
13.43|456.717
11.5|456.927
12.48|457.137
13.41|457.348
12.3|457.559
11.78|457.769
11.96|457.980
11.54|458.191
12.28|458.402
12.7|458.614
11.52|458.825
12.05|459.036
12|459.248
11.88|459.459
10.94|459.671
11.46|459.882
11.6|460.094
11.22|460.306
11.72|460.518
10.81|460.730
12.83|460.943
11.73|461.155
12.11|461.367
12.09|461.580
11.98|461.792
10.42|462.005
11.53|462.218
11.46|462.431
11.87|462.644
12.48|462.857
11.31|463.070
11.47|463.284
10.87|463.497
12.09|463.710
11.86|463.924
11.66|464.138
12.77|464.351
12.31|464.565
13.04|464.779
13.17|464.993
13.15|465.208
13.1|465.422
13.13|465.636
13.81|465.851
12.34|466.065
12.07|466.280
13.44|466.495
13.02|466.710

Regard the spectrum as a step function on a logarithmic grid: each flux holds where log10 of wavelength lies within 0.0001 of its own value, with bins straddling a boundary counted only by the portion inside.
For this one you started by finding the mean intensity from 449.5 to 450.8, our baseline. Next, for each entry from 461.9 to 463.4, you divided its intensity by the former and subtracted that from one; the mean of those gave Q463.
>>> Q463 0.07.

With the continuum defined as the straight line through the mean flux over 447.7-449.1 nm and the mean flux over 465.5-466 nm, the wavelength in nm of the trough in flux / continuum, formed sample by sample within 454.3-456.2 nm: 455.247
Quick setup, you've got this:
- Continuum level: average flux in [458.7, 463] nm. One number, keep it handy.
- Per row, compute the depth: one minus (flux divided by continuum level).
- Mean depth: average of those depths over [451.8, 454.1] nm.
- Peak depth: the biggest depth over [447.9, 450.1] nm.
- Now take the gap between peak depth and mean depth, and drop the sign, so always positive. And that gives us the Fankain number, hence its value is 0.13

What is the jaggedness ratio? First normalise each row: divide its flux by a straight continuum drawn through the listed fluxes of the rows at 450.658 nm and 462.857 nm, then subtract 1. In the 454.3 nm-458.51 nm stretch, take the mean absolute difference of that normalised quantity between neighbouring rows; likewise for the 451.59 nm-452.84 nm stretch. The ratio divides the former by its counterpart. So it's 0.71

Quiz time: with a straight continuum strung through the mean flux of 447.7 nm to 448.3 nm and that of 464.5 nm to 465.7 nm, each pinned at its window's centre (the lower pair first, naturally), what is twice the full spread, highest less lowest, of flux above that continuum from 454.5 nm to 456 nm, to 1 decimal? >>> 2.5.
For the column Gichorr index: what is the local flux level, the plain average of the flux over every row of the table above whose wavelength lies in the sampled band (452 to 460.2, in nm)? 12.1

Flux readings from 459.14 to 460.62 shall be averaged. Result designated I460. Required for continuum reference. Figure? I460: 11.5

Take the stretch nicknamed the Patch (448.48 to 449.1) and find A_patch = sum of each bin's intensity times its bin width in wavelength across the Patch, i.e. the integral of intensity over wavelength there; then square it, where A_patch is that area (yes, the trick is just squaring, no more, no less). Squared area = 46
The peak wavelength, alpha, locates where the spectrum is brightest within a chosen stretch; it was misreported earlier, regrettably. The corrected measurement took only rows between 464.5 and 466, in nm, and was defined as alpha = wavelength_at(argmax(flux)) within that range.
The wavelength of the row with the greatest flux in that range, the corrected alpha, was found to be 465.851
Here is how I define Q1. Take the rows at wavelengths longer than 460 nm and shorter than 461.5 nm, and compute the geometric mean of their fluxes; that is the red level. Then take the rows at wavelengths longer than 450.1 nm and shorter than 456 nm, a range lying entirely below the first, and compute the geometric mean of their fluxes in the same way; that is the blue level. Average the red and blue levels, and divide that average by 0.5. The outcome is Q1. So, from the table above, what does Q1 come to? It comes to 23.7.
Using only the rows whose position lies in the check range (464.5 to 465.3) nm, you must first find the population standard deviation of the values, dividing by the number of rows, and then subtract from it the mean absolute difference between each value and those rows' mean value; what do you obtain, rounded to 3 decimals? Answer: 0.050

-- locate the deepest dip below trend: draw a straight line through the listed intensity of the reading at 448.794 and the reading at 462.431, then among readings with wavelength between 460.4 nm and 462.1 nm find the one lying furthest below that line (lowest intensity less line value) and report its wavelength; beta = 462.005 nm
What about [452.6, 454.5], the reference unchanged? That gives 453.782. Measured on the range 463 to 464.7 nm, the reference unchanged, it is 463.497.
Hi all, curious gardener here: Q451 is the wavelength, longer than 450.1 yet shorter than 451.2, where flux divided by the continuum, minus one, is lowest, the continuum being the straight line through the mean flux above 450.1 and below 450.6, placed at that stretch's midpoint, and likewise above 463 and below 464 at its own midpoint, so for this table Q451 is 450.658 nm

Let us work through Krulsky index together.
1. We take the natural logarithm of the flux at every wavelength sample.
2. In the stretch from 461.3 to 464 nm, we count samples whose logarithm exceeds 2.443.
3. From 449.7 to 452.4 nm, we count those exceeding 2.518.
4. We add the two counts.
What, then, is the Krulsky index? 12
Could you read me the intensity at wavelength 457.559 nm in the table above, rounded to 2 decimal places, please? 12.30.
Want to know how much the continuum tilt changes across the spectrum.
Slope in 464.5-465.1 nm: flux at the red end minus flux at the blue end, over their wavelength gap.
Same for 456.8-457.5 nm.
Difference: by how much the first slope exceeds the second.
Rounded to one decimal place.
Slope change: -2.5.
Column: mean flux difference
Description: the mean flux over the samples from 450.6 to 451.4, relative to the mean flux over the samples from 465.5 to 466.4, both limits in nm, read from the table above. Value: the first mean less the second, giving -0.90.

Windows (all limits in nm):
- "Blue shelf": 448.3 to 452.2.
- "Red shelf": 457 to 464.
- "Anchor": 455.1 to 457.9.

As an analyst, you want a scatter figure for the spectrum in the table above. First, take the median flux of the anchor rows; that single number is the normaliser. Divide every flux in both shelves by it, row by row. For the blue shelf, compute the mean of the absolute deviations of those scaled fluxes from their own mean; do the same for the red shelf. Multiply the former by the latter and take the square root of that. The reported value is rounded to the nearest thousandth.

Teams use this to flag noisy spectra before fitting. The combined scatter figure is 0.047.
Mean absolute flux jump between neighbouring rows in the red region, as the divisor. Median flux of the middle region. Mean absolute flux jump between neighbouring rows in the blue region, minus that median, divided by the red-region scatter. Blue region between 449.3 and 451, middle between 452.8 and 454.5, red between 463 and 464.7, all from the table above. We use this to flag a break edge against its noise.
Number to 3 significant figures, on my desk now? -19.6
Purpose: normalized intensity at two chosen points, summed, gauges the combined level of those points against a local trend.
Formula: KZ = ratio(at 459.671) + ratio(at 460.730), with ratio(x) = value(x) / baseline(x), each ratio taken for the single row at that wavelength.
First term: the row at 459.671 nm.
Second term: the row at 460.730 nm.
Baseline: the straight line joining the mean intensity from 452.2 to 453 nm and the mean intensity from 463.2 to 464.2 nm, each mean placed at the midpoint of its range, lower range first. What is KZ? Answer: 1.85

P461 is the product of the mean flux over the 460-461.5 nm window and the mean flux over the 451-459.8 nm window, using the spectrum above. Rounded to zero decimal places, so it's 142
